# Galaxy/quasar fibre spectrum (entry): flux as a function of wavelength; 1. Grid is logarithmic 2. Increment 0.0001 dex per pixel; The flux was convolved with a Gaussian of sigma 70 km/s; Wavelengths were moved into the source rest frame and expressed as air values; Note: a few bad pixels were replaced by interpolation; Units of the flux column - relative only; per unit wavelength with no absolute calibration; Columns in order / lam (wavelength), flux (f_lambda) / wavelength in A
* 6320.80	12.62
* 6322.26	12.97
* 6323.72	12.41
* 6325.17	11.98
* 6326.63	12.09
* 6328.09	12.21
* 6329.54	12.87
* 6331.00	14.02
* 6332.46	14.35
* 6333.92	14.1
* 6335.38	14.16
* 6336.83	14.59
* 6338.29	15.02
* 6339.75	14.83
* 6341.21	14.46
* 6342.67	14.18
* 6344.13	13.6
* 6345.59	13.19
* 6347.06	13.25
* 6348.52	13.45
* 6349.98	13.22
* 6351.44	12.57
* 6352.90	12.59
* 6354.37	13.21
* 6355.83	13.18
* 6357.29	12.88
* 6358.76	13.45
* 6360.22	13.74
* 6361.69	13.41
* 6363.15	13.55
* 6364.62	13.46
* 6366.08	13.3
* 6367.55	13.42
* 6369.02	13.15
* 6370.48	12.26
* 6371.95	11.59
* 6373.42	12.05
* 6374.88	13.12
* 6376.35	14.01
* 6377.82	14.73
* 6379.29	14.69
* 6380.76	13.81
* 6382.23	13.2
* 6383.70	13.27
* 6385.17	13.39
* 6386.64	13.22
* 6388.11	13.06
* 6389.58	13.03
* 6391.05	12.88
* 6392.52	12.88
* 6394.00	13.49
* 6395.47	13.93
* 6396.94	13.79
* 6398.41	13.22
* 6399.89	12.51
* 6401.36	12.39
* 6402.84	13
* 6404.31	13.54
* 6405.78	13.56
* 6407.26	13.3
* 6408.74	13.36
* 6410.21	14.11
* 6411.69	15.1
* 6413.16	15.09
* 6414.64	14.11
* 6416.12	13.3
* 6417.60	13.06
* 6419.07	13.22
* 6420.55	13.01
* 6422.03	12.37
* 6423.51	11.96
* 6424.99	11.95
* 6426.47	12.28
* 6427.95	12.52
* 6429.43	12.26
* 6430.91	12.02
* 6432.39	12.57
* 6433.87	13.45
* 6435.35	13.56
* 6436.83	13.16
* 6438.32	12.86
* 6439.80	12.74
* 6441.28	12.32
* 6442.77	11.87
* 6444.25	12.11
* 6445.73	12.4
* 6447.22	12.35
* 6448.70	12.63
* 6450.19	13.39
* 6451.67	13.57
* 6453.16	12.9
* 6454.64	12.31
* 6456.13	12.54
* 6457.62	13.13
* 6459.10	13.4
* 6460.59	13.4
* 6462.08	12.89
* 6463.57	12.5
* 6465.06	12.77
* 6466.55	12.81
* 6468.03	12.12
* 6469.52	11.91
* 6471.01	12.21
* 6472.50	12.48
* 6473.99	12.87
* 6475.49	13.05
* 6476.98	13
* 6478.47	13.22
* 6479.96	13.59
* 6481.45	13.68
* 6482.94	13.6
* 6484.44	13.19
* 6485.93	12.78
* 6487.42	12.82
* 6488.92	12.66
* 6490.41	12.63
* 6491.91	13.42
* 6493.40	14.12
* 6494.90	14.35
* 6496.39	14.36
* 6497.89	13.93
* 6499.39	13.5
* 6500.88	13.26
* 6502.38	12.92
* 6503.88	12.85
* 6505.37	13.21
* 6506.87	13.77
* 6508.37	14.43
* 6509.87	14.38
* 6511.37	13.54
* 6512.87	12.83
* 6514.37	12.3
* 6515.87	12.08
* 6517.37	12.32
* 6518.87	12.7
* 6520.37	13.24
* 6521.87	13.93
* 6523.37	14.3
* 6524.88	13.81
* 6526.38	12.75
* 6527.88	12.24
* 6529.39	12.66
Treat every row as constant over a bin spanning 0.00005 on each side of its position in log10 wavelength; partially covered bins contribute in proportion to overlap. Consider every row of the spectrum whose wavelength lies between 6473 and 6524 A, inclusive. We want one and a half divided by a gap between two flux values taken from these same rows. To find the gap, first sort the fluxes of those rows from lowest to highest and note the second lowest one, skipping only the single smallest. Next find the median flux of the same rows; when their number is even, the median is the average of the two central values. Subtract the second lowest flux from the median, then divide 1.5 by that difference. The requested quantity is 1.61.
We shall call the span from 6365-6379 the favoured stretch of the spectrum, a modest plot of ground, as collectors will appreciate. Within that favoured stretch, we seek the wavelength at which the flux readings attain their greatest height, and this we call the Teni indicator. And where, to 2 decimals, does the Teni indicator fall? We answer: 6377.82 A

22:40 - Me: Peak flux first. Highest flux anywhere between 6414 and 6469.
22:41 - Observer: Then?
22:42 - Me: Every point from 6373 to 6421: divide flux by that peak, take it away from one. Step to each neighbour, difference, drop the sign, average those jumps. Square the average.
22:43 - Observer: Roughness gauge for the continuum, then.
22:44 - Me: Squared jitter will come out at 0.0008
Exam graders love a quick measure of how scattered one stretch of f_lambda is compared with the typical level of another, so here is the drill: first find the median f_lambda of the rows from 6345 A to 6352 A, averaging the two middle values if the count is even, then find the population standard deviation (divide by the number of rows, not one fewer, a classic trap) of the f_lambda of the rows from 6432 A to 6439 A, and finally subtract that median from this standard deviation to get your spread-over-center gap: -12.9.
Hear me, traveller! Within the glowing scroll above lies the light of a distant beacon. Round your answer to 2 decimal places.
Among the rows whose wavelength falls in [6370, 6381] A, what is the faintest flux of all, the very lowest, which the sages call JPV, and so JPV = 11.59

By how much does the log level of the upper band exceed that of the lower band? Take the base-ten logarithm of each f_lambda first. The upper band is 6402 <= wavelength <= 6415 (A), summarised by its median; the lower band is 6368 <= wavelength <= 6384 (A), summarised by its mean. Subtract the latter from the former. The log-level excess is 0.011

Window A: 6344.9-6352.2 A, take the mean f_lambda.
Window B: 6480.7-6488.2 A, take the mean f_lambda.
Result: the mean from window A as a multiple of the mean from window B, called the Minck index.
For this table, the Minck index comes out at 0.99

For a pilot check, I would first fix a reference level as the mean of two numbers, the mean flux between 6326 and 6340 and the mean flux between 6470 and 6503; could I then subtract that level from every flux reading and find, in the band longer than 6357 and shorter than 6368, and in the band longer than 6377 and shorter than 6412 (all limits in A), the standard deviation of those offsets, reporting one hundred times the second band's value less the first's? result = 42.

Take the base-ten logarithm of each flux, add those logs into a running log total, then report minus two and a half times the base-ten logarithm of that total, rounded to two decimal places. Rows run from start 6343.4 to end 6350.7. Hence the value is -1.88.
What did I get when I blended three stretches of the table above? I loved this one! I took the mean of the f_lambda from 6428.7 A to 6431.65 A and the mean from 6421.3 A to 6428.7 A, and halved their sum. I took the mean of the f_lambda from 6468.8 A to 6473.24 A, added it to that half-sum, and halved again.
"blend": 12.2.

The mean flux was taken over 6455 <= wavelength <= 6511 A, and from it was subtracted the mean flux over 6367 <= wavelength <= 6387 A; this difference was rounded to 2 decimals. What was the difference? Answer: -0.10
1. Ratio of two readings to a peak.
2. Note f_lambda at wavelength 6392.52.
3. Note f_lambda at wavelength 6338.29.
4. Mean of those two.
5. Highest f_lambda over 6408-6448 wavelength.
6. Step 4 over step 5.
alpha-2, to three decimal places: 0.924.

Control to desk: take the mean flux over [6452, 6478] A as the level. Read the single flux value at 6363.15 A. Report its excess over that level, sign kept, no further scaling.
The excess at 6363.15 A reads 0.8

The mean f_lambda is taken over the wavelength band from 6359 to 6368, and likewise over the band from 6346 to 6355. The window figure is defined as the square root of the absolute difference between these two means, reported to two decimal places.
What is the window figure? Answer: 0.66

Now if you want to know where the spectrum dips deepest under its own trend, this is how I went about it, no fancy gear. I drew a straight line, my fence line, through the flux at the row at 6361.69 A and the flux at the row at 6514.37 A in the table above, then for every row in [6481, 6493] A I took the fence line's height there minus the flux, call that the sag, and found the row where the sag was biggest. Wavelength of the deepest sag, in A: 6490.41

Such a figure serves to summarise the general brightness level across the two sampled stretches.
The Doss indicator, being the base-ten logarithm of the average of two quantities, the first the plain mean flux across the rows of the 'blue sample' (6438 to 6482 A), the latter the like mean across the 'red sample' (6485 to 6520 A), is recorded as 1.11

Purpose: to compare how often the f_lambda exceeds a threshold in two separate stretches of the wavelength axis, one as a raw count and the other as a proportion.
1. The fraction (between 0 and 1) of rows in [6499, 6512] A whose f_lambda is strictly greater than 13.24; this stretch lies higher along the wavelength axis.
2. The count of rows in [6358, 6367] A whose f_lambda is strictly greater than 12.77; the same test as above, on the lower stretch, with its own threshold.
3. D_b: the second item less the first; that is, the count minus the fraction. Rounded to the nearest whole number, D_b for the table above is 5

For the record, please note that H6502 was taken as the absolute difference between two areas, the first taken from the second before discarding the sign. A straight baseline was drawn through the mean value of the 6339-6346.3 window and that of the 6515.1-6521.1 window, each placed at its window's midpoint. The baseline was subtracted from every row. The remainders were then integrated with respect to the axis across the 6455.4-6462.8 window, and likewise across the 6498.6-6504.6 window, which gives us 2.5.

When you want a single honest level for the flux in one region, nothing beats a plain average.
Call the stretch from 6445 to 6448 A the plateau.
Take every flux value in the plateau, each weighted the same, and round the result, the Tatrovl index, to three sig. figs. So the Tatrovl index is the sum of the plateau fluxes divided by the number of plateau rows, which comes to 12.4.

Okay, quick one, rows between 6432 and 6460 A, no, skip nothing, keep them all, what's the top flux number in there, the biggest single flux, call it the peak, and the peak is 13.57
